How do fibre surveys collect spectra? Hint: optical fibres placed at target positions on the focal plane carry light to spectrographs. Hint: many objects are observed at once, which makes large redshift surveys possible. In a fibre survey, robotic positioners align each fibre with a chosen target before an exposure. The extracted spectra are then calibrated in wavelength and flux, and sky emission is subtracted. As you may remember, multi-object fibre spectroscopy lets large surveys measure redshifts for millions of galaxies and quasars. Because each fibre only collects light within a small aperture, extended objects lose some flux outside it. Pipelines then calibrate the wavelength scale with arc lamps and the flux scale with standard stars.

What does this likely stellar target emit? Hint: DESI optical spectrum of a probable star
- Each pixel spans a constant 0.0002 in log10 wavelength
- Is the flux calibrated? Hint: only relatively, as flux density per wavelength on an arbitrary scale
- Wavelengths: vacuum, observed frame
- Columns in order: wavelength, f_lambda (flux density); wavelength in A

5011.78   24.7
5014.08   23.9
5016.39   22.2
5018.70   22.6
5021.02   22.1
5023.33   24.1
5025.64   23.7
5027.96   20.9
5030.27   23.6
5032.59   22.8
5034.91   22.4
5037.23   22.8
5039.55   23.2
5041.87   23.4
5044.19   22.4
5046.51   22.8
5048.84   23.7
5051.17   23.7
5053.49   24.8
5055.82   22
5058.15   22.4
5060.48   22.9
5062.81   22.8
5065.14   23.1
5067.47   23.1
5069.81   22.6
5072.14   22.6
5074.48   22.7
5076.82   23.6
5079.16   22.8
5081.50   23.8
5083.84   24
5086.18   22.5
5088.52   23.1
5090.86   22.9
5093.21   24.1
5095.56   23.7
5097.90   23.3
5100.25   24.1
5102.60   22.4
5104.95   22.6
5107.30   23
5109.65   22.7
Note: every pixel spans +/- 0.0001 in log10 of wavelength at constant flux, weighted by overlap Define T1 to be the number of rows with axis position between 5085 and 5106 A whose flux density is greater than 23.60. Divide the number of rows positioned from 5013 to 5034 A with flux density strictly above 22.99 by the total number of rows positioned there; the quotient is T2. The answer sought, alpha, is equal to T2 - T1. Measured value -2.56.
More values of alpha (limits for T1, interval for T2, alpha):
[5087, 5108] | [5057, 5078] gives -2.67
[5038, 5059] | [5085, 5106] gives -2.44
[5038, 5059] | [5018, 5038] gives -2.67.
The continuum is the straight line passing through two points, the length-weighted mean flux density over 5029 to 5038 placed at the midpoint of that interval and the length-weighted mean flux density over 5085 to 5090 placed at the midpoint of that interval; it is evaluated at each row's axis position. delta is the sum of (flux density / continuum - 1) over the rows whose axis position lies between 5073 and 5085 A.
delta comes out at 0.12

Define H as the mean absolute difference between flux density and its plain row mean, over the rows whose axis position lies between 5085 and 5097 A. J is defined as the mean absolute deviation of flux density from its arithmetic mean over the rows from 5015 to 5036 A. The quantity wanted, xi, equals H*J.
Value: 0.382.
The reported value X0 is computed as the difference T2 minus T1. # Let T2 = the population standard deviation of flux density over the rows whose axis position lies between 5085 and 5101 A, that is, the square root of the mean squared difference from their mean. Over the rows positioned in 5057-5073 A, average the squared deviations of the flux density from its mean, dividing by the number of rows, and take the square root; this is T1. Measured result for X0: 0.3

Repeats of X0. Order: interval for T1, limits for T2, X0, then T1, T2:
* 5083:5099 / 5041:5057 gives 0.3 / 0.5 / 0.87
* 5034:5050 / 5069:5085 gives 0.1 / 0.5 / 0.57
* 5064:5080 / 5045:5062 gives 0.5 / 0.3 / 0.88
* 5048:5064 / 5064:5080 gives -0.5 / 0.9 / 0.34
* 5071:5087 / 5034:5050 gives -0.1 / 0.6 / 0.46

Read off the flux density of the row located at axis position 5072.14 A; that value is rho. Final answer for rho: 22.6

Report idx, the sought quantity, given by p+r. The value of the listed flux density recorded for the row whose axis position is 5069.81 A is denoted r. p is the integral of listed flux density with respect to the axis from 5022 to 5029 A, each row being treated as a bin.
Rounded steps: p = 160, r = 22.6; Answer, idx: 183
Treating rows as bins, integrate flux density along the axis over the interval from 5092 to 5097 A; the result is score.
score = 119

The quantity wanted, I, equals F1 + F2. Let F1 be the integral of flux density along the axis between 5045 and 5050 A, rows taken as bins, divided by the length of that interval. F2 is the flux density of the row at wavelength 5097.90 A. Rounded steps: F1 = 23.18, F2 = 23.3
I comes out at 46.5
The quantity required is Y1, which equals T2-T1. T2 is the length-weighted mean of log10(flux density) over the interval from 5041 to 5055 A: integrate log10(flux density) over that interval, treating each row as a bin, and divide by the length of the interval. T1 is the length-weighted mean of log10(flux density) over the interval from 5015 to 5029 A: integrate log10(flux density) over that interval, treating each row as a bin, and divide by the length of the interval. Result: 0.016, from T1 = 1.35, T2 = 1.37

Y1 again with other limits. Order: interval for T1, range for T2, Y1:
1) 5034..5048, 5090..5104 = 0.010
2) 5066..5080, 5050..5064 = 0.004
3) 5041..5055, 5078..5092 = -0.004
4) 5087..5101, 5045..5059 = -0.006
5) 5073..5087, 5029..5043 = -0.003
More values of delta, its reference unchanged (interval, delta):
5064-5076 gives -0.01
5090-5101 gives 0.17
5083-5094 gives 0.10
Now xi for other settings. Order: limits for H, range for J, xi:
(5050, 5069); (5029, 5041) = 0.202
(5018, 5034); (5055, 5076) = 0.214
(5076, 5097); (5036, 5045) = 0.175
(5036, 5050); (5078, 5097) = 0.206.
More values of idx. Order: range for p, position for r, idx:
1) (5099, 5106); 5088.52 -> 184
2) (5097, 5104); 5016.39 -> 185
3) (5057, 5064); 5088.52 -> 182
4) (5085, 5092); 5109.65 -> 183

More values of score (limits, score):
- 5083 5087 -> 93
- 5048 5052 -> 95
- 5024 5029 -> 113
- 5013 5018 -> 115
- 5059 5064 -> 114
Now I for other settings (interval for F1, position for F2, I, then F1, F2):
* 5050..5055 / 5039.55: 47.3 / 24.10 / 23.2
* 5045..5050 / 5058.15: 45.6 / 23.18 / 22.4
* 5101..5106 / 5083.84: 46.6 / 22.63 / 24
